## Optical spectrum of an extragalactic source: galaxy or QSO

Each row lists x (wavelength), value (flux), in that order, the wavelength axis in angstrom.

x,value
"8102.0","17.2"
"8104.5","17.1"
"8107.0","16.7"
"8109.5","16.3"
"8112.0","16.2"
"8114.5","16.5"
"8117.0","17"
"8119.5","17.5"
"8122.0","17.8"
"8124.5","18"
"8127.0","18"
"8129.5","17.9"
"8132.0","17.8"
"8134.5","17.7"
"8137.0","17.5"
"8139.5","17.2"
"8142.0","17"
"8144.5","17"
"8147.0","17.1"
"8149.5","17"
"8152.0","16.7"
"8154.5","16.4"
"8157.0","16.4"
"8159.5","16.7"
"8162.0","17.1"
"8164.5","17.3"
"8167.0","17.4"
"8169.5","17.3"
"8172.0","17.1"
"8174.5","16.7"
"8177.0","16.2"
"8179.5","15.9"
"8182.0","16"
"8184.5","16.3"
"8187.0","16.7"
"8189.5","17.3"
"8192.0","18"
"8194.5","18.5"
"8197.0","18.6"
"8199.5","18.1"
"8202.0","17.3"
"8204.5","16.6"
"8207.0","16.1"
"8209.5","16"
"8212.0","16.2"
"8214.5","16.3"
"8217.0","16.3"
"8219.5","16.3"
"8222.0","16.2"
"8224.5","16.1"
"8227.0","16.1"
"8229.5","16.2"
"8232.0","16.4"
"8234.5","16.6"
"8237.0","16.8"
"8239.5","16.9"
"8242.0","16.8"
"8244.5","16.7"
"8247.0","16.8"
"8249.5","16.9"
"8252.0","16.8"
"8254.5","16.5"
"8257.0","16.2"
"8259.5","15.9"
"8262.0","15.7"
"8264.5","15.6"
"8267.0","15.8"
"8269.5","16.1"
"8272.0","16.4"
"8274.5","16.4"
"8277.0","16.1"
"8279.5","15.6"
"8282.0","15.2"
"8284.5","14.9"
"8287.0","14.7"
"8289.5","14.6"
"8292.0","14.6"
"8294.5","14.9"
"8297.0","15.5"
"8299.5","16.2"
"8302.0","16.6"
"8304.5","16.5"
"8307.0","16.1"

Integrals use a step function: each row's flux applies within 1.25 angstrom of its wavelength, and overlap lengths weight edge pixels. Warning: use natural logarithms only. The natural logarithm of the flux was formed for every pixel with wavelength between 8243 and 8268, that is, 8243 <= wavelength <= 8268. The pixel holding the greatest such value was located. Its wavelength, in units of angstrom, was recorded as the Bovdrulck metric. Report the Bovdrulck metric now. 8249.5 angstrom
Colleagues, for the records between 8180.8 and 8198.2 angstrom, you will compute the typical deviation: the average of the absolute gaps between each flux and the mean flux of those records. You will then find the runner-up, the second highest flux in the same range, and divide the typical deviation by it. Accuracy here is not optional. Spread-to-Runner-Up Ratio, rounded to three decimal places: 0.047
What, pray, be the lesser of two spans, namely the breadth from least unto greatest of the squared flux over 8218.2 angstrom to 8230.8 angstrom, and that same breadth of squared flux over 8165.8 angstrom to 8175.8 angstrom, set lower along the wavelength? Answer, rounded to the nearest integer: 6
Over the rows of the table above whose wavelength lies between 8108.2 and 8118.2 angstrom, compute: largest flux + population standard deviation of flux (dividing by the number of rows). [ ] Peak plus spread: 17.3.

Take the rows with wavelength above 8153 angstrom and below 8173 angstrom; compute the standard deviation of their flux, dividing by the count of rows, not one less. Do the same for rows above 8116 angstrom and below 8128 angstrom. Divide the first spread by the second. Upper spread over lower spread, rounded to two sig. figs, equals 1.0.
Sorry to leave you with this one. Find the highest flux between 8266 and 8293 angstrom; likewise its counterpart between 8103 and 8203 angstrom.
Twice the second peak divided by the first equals 2.27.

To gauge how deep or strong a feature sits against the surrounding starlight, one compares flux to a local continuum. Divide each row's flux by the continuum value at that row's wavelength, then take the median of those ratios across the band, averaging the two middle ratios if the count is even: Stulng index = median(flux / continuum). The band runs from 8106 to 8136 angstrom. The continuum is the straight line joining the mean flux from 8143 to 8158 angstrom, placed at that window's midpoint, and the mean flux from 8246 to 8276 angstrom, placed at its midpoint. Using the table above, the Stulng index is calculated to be 1.04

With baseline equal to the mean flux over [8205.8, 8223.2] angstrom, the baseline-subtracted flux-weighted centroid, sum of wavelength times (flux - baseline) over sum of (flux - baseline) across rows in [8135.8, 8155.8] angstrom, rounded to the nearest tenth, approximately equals 8143.7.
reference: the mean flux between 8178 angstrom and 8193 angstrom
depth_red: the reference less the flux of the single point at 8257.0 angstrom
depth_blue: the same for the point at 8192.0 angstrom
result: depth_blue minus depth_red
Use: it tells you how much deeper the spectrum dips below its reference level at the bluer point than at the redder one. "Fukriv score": -1.8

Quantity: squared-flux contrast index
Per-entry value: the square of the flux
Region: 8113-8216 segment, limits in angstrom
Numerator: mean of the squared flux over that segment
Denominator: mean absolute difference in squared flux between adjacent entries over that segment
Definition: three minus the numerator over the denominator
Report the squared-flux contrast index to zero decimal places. -27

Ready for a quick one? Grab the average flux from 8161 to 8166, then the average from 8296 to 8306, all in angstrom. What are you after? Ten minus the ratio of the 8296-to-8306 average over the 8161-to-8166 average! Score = 9.06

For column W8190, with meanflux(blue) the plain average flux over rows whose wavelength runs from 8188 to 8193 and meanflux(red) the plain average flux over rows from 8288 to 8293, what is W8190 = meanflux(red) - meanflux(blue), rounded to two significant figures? -3.0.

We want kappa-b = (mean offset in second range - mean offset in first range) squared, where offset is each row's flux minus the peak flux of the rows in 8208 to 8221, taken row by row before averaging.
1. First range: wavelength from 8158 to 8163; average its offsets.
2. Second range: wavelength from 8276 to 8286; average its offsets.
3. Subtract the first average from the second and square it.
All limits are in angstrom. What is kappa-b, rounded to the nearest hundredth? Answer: 2.10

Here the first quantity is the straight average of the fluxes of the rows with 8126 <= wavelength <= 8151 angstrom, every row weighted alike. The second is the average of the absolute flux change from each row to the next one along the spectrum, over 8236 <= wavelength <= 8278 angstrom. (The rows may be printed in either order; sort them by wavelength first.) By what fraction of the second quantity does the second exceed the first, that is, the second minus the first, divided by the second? -95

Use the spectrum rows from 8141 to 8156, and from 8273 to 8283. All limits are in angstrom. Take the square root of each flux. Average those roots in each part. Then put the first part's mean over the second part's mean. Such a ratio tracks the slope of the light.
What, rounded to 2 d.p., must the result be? 1.03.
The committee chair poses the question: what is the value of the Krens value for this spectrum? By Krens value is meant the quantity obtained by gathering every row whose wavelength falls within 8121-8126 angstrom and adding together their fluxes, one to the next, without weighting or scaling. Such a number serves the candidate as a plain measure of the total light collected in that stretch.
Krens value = 36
